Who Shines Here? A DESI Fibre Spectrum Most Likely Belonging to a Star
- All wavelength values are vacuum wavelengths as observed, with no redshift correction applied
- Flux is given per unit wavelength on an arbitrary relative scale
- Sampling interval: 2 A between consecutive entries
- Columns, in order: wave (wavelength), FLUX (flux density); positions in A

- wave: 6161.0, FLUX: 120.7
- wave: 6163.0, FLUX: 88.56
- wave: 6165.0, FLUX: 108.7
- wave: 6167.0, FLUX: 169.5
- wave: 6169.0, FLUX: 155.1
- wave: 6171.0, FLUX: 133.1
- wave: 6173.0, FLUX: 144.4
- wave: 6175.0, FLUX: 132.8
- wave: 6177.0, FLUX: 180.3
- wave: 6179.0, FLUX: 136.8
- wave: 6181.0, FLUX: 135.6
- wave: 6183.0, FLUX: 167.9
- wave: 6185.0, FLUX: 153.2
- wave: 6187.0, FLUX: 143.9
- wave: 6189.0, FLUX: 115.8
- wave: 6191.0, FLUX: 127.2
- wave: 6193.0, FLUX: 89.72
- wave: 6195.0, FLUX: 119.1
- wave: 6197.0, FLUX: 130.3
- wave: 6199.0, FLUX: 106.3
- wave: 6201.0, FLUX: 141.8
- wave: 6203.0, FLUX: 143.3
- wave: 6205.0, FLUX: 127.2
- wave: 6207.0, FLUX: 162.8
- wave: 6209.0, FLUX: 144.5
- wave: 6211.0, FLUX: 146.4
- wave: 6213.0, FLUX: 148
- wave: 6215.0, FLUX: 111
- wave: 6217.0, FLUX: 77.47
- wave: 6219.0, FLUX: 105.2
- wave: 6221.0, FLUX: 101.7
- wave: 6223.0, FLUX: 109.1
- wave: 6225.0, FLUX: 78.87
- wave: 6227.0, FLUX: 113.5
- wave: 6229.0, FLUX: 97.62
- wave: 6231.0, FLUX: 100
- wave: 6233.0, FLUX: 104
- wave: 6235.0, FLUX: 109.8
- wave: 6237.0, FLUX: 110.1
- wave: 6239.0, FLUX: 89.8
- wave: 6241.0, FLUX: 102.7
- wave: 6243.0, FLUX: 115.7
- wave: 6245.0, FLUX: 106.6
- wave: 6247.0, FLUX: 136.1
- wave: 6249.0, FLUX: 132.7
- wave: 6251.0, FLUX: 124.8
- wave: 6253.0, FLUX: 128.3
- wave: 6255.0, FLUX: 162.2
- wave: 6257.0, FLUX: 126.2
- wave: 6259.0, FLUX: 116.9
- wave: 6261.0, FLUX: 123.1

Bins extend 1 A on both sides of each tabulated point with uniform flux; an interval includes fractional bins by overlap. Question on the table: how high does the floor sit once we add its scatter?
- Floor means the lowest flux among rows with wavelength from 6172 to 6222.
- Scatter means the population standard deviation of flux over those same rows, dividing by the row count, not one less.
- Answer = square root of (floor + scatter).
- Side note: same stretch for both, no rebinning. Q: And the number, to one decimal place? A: 10.1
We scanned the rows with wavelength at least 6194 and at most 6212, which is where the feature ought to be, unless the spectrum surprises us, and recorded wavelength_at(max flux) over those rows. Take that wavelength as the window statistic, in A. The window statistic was 6207.0 A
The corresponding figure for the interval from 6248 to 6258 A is 6255.0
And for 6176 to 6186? 6177.0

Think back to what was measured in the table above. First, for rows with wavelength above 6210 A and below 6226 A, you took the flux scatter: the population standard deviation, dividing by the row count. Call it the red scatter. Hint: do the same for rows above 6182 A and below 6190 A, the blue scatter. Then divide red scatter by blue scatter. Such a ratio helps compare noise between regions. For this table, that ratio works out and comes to 1.3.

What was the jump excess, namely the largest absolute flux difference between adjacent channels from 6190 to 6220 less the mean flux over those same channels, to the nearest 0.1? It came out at -87.9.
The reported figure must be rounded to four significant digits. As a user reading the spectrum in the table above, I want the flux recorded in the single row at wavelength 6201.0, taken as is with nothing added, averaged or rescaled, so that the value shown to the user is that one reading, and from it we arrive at 141.8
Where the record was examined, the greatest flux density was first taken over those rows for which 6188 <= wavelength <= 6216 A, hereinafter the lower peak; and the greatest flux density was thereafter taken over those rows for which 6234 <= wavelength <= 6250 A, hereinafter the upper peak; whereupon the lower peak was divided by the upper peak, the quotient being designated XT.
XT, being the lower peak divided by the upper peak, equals 1.2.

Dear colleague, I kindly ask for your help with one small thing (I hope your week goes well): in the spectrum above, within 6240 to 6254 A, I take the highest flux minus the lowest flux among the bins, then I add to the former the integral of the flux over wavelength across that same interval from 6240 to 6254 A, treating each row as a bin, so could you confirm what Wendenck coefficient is 1727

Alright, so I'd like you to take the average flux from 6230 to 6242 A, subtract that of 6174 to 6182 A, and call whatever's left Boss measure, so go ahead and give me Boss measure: -44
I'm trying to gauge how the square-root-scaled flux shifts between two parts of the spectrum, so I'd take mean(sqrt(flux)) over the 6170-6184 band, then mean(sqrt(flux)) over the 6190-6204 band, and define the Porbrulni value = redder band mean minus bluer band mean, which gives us -1.1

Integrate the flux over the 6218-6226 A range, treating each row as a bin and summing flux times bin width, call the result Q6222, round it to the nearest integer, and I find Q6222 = 790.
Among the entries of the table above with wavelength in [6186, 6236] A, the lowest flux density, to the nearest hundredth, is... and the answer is 77.47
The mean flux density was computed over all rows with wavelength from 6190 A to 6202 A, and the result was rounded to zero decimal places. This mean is 119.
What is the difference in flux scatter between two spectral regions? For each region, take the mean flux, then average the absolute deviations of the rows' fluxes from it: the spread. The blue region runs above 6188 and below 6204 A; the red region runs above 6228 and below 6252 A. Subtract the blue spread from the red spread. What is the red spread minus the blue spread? -3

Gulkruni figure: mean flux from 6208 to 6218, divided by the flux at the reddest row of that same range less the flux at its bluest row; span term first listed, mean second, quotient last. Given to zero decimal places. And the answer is -2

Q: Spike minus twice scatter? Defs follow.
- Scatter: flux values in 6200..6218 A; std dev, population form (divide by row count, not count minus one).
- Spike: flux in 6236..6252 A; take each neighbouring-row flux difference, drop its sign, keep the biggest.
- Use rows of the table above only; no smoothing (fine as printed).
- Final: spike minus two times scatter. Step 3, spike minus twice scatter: -18.6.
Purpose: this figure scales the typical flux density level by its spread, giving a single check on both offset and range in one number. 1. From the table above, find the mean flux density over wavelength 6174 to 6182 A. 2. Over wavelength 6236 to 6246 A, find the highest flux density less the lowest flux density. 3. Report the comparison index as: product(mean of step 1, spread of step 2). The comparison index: 3791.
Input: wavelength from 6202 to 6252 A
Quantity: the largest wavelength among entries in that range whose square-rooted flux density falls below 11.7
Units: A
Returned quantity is 6251.0 A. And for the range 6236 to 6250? 6249.0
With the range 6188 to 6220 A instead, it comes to 6219.0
